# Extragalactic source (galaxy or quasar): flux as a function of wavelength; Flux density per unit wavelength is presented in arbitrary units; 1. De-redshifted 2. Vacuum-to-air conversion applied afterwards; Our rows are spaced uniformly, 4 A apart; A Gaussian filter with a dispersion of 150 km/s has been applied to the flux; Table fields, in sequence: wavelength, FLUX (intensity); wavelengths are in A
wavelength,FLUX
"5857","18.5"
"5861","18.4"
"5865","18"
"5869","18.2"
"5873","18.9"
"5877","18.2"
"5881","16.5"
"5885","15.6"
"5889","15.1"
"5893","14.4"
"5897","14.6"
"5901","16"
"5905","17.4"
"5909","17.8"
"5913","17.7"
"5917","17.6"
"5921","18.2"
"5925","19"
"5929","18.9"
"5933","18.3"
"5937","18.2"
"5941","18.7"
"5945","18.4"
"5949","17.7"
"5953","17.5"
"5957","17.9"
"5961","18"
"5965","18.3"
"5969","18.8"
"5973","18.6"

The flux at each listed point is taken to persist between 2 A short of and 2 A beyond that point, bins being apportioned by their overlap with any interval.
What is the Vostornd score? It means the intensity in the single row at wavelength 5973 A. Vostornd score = 18.6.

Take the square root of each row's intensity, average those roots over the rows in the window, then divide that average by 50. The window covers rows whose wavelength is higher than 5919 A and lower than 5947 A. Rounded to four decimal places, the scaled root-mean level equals 0.0861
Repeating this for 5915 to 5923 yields 0.0846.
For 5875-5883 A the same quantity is 0.0833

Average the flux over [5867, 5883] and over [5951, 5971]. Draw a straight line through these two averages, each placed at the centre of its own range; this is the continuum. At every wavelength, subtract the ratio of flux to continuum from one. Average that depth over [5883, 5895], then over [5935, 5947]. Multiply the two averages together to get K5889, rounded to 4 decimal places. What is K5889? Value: -0.0033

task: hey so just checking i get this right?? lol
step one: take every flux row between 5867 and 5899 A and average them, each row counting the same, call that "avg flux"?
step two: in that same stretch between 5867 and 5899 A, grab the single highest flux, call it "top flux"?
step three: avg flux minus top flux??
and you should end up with -2.5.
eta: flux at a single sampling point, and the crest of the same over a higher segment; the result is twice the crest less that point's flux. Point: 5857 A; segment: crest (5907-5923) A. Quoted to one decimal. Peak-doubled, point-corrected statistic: 17.9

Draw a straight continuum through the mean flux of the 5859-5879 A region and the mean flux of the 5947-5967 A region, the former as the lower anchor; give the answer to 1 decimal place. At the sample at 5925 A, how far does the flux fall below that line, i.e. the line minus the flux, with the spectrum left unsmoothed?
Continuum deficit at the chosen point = -1.0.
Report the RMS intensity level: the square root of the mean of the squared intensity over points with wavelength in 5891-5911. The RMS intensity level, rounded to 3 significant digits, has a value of 16.1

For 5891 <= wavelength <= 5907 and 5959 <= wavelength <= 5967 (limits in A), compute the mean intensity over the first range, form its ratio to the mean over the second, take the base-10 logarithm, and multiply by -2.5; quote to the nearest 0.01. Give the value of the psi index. 0.16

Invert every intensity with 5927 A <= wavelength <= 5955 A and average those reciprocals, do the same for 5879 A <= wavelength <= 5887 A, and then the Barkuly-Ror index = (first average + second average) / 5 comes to 0.0234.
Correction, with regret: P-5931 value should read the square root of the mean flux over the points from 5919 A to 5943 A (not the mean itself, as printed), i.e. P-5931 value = 4.31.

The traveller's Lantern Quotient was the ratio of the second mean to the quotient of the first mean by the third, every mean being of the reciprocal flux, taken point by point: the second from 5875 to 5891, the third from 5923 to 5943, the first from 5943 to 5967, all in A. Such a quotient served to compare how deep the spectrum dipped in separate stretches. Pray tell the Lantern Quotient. 0.0593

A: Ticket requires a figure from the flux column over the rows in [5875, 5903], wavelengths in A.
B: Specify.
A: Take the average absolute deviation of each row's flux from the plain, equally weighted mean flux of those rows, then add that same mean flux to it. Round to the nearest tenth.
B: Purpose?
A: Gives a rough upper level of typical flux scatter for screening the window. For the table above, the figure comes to 16.7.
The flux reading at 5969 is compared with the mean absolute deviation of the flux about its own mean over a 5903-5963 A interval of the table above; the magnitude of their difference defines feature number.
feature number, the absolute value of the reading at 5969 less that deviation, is 18.4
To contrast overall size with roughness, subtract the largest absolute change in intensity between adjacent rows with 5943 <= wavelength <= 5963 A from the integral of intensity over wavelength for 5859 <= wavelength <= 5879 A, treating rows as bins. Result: 366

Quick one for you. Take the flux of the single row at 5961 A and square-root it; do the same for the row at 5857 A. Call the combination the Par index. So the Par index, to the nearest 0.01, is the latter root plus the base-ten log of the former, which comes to 4.93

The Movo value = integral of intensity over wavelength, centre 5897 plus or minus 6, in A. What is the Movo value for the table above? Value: 180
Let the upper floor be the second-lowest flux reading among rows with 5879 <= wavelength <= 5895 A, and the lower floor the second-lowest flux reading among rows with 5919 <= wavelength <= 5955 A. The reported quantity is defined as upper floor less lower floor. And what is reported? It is -2.6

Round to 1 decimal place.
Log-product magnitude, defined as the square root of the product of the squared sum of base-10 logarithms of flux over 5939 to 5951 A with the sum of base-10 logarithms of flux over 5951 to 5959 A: 6.0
